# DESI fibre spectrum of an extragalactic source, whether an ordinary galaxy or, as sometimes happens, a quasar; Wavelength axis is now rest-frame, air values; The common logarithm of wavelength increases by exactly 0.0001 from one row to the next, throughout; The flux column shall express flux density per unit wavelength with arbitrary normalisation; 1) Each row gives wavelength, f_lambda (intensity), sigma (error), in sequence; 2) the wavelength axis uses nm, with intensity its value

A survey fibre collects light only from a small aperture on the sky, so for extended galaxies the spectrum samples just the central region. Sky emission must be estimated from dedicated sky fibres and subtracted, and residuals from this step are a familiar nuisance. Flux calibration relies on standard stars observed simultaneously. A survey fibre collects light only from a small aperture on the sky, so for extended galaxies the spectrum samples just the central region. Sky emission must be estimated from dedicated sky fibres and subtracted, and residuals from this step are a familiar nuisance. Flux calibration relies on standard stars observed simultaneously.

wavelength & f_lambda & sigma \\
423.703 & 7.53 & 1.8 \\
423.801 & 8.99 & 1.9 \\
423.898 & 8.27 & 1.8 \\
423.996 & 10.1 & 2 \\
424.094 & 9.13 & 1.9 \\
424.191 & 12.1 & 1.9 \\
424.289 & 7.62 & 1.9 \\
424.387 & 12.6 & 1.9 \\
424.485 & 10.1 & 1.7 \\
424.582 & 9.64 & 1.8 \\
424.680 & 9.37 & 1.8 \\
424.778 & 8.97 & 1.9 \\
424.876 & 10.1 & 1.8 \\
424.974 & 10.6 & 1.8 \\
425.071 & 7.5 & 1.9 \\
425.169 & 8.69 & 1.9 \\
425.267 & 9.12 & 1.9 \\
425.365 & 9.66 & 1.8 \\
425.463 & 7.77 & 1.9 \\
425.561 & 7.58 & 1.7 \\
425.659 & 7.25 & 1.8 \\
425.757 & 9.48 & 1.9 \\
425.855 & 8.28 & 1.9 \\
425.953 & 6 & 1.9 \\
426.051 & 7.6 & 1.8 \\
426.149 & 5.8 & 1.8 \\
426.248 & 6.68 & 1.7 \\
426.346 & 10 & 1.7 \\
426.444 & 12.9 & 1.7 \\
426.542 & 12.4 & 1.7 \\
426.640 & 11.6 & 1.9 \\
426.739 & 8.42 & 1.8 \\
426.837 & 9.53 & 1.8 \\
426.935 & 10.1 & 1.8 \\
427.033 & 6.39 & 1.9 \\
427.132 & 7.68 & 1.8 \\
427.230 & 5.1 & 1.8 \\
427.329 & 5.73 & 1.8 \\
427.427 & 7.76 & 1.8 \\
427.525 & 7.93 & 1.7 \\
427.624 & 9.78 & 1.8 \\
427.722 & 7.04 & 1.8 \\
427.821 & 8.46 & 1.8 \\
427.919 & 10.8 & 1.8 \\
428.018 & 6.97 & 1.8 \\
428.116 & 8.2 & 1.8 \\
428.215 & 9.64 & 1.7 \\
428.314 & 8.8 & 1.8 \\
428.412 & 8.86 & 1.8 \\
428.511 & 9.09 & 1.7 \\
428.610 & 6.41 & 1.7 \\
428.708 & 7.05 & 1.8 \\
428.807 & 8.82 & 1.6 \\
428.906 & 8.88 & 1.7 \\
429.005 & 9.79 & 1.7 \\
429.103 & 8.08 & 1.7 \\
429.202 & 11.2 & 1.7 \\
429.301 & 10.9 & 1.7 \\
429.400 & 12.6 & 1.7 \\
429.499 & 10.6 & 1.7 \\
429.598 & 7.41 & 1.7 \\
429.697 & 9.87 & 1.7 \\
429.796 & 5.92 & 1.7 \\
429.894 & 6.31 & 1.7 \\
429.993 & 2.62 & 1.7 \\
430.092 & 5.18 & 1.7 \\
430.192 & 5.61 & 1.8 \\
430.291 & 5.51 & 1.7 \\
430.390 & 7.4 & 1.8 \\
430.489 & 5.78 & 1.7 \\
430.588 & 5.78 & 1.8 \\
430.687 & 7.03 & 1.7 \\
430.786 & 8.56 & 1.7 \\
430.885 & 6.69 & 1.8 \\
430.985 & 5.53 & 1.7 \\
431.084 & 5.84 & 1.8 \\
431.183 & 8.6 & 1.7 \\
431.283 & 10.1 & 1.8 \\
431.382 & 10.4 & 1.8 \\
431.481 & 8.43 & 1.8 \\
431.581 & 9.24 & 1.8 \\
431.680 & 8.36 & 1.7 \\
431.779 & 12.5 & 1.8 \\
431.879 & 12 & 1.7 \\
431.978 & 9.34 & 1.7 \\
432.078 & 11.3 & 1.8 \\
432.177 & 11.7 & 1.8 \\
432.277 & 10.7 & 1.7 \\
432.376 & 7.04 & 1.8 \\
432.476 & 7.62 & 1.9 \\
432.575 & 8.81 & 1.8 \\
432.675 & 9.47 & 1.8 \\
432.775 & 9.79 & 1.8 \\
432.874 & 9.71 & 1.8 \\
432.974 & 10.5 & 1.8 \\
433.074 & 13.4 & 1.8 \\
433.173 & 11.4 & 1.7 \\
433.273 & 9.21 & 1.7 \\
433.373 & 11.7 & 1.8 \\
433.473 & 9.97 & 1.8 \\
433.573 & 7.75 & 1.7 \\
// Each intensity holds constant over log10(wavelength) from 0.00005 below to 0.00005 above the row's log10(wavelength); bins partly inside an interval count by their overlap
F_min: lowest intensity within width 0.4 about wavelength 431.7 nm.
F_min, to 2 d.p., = 8.36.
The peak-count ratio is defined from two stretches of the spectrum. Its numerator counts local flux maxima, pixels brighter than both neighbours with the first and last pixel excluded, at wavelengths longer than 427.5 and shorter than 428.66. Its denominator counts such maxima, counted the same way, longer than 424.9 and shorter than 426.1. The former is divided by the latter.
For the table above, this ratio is 2.0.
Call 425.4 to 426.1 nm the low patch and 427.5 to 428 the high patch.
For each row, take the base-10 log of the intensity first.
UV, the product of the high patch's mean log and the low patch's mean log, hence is 0.83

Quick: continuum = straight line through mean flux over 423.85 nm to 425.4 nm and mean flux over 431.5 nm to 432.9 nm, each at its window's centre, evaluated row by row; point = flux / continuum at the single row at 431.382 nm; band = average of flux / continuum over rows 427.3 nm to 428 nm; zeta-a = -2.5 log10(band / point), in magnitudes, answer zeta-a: 0.24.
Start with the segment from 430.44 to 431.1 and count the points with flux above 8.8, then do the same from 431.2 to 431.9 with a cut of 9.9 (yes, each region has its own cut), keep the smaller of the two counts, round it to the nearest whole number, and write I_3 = 0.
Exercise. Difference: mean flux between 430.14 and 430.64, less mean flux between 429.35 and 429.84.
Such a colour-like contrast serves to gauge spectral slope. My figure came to -3.3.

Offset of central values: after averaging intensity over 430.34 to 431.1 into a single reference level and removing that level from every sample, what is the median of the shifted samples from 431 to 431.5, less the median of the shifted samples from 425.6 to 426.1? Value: 1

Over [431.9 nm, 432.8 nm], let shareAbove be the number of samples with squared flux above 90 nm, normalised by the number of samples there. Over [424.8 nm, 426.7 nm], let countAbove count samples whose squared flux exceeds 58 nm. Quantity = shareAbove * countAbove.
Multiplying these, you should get 5.3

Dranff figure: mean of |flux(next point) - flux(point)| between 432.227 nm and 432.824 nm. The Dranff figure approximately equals 1.3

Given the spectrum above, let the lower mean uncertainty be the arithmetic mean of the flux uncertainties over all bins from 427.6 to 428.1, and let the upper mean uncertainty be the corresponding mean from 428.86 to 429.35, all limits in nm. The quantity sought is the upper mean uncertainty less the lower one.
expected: -0.10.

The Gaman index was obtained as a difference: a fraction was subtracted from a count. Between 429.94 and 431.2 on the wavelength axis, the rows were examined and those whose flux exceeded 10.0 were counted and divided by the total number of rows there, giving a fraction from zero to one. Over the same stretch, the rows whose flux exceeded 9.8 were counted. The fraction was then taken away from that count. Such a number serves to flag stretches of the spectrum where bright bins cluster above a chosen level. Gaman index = 0.0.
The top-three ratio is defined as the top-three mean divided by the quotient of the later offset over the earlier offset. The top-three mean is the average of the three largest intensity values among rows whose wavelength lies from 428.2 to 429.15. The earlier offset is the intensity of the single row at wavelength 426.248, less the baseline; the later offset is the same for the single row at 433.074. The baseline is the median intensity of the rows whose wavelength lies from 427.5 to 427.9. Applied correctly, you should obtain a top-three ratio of -2.8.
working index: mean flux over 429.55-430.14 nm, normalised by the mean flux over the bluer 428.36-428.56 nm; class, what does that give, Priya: 0.69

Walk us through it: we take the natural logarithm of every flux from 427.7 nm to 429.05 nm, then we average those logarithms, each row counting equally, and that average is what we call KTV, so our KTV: 2.13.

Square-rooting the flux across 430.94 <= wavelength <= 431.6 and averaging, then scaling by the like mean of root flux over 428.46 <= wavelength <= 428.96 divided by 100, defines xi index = 0.081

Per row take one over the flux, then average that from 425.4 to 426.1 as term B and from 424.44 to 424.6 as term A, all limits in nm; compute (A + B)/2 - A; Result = 0.015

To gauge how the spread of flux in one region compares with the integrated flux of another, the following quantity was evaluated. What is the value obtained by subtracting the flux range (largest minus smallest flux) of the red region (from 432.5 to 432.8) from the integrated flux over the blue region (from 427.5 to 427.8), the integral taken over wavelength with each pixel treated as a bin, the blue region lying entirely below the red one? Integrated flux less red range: 1.5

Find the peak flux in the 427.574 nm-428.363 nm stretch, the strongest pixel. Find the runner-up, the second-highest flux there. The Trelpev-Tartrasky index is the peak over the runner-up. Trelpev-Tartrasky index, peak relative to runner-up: 1.10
